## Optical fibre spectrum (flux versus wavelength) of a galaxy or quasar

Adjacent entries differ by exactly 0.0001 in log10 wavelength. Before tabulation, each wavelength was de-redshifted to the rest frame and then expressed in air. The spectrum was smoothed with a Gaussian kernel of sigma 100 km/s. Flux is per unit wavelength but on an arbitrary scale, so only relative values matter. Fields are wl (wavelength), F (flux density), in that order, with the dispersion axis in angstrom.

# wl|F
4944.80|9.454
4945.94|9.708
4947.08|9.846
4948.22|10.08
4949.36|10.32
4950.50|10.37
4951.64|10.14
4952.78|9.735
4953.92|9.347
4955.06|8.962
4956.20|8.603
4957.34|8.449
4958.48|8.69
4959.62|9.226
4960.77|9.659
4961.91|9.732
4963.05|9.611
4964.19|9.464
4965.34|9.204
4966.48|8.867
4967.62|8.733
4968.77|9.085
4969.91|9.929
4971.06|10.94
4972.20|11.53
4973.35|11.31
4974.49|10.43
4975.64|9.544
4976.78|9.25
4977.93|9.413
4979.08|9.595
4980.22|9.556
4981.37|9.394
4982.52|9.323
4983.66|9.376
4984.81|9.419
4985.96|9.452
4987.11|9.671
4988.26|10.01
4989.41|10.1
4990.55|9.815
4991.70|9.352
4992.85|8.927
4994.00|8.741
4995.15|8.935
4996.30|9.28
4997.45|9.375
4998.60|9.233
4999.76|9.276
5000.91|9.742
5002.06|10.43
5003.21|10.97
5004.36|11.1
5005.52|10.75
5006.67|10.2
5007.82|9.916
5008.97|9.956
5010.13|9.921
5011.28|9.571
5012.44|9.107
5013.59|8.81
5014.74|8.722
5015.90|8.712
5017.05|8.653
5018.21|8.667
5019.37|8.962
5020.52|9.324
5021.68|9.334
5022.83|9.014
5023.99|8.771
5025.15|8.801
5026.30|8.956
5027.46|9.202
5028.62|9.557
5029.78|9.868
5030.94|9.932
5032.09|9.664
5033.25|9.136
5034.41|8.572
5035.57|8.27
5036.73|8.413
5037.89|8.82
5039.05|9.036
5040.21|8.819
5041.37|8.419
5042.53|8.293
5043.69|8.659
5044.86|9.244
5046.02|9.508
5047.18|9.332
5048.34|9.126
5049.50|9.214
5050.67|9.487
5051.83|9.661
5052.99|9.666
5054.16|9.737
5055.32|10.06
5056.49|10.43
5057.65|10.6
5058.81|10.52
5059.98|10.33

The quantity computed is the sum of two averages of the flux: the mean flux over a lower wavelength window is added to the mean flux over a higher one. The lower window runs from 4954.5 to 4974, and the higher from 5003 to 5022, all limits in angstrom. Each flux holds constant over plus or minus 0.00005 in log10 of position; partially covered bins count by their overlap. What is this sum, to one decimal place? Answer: 19.1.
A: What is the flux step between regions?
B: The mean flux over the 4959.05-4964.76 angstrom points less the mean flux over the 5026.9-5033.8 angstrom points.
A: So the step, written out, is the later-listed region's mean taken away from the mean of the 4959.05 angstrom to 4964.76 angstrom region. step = 0.0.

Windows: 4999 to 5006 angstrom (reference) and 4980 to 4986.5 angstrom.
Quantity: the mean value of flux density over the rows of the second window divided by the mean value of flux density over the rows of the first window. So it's 0.91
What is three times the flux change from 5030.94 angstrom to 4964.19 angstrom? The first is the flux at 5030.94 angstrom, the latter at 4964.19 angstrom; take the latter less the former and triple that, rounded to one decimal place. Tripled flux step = -1.4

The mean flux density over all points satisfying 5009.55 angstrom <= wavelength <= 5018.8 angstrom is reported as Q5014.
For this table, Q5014 9.0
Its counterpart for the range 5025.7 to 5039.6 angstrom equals 9.1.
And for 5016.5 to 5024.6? 9.0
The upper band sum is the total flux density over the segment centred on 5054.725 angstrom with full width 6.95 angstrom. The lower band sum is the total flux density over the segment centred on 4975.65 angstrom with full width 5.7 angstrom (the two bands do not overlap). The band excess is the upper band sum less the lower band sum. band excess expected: 10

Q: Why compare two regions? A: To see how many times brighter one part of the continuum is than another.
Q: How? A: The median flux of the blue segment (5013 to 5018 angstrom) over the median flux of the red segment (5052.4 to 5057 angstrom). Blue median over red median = 0.88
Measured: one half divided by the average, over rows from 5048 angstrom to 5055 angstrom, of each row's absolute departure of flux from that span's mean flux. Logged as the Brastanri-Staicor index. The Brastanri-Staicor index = 2.4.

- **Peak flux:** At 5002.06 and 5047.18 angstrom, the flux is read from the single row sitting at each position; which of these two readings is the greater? 10.4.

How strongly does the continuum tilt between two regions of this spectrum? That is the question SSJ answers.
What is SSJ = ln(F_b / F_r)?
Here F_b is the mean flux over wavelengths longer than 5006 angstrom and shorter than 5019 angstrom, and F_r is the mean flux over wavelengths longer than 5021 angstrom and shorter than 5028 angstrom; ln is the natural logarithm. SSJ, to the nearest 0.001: 0.031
